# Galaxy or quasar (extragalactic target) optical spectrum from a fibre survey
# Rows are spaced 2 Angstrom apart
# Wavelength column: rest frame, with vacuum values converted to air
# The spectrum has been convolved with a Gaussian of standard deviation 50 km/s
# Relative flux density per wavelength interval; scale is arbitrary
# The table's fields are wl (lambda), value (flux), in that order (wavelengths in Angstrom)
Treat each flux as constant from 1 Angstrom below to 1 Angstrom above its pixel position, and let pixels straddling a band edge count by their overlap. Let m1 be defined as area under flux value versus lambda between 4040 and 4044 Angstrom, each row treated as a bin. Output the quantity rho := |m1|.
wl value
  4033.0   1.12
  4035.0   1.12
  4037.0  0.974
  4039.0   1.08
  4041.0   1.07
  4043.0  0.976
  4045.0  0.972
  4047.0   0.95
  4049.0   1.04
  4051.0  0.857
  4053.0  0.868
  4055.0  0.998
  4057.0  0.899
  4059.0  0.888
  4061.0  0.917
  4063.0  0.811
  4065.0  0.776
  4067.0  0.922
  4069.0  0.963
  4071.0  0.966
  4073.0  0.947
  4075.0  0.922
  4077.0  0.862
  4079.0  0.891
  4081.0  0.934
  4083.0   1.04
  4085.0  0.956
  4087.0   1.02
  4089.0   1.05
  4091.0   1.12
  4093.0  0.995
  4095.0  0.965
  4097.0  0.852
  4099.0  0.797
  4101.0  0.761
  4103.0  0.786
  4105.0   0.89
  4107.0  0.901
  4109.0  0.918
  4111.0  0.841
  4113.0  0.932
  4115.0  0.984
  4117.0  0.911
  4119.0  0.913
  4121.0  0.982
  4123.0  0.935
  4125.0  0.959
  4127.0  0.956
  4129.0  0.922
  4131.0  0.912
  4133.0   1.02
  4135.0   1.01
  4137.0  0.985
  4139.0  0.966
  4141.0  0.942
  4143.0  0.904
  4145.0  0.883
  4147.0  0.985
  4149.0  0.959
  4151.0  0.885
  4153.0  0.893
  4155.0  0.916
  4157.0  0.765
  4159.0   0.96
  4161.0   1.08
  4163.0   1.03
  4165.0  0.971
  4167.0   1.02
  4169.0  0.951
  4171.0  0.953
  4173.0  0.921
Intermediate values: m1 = 4.09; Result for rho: 4.1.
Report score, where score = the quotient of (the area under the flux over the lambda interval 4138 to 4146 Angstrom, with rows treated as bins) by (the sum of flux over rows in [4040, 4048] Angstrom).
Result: 1.9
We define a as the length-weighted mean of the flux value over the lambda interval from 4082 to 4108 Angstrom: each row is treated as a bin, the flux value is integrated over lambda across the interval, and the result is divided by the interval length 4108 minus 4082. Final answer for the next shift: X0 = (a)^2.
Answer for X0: 0.871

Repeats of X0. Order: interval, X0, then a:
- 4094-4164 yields 0.852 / 0.923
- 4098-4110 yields 0.709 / 0.842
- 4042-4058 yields 0.893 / 0.945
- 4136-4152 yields 0.881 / 0.939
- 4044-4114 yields 0.847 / 0.920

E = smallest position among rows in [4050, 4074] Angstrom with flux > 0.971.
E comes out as 4055.0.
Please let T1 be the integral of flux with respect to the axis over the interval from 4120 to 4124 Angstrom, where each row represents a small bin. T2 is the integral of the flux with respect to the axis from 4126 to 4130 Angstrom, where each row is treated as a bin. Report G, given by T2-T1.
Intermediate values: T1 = 3.83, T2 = 3.76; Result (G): -0.1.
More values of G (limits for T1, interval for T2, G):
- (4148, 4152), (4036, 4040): 0.4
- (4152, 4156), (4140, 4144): 0.1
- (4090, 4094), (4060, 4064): -0.8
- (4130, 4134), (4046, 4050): 0.1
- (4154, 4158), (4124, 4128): 0.5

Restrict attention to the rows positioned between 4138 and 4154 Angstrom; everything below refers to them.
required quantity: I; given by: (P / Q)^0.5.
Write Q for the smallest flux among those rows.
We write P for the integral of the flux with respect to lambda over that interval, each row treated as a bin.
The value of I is 4.1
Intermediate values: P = 15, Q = 0.883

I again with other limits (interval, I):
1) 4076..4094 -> 4.5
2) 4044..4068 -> 5.3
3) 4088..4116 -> 5.8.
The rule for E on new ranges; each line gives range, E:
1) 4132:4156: 4133.0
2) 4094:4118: 4115.0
